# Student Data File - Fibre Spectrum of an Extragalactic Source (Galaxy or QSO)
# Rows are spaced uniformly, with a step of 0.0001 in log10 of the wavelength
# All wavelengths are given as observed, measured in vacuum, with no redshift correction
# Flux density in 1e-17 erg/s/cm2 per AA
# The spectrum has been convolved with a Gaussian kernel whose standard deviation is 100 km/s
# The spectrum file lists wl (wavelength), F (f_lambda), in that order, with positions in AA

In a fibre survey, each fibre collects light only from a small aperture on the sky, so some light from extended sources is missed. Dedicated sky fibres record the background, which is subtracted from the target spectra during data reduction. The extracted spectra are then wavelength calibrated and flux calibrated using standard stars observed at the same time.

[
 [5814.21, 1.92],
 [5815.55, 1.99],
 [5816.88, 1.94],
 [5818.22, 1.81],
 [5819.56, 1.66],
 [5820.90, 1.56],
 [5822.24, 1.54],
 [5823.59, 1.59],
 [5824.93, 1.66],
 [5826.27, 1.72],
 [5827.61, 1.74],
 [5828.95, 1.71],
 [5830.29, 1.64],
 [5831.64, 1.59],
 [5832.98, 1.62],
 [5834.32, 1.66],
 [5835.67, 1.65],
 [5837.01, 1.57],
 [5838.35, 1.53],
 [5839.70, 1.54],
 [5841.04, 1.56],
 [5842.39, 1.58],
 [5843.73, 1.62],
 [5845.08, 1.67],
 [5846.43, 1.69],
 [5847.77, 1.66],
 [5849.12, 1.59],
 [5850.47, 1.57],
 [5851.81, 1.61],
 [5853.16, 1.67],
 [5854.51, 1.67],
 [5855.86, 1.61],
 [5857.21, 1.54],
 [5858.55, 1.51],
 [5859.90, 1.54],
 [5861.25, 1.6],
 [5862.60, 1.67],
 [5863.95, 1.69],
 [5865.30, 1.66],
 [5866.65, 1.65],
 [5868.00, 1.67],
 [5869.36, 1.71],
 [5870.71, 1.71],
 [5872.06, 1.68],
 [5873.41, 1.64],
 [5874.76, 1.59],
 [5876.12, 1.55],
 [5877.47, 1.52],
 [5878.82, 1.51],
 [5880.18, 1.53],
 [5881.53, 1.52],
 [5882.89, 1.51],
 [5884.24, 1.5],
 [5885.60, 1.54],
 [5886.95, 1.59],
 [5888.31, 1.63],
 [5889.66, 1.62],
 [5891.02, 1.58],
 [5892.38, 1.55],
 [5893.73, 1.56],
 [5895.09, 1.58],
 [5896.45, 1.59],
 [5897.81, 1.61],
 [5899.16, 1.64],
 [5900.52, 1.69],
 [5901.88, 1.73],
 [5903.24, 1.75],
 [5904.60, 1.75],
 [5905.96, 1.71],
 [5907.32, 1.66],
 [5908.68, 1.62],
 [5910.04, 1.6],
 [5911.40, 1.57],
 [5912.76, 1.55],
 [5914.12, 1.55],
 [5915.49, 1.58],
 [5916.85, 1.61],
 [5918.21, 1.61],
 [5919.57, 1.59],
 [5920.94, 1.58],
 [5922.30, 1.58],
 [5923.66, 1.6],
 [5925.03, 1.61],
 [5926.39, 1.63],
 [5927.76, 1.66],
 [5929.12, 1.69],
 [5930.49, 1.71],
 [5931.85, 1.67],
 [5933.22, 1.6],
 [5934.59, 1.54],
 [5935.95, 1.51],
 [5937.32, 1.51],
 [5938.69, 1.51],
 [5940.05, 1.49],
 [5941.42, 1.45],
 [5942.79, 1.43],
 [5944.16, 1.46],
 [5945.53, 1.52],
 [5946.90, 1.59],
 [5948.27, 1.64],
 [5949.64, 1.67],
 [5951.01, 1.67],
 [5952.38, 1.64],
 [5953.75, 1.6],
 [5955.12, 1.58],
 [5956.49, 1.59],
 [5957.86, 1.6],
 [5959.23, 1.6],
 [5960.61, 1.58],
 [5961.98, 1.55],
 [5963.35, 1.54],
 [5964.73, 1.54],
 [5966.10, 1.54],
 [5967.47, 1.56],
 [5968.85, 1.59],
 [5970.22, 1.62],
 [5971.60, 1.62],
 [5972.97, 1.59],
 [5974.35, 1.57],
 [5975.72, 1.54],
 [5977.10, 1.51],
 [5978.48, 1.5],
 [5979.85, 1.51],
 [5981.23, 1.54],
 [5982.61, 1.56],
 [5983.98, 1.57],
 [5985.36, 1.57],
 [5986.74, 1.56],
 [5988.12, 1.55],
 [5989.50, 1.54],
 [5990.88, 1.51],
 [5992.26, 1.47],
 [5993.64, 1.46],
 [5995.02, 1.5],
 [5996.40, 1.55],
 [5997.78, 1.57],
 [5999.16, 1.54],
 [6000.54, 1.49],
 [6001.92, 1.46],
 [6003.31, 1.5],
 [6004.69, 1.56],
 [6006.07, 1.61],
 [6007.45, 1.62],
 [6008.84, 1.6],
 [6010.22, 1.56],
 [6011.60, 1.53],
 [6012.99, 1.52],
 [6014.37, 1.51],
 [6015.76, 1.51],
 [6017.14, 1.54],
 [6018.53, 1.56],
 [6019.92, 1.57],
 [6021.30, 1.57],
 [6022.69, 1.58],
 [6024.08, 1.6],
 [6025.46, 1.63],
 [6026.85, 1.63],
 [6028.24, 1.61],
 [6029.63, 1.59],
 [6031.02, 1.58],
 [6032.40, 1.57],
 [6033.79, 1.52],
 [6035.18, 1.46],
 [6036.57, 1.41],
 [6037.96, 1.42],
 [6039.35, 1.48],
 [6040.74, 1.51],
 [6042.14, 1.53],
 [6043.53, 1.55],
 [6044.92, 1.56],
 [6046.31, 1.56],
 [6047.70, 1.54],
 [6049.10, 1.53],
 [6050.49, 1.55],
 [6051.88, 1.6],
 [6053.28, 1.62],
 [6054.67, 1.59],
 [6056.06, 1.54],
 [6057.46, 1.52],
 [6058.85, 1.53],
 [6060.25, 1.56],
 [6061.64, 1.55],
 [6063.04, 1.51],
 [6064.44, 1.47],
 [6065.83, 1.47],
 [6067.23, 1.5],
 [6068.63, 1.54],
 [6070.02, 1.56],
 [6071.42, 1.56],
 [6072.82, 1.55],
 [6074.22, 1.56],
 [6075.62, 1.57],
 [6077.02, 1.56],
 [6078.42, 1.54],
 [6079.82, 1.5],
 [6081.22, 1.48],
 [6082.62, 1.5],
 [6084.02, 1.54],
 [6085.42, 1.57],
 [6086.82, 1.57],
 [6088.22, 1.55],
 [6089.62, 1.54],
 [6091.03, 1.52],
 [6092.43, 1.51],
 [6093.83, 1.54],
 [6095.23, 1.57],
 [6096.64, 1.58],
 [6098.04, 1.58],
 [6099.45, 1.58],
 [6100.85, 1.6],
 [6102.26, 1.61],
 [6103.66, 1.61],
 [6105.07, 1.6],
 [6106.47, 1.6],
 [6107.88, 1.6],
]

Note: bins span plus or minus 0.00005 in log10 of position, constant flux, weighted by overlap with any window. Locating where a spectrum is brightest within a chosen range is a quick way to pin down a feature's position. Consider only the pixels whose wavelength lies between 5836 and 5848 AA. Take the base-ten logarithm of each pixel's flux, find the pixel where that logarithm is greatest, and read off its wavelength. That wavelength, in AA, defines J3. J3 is 5846.43 AA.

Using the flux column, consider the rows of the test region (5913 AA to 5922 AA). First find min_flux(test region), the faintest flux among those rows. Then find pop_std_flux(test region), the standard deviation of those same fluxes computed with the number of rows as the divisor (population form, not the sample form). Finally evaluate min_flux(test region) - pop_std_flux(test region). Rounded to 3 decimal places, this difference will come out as 1.529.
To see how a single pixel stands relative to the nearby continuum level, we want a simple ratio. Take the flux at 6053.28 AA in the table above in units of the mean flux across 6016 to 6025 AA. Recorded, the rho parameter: 1.03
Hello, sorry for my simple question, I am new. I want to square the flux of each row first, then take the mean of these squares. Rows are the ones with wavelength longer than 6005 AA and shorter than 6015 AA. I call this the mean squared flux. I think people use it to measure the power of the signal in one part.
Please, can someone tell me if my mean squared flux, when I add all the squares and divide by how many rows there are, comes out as 2.45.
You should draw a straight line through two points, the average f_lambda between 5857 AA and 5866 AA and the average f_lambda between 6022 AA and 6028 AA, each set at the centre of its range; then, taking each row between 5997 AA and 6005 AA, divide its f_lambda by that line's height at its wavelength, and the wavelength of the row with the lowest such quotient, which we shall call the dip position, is 6001.92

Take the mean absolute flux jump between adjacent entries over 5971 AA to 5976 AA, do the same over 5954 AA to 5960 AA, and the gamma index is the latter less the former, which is -0.020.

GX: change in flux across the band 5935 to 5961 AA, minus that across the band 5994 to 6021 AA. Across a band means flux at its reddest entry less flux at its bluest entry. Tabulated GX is 0.00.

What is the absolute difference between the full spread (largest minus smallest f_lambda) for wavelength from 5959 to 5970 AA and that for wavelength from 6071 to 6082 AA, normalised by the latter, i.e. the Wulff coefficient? 0.33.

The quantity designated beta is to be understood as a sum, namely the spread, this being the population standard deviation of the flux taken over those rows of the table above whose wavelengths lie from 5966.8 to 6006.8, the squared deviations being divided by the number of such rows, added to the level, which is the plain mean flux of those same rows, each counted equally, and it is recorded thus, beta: 1.59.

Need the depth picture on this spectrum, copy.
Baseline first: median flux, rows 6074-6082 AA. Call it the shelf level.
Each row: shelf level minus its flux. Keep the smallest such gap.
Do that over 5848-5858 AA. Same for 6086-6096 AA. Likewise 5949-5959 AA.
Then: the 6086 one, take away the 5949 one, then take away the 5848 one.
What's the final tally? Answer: 0.22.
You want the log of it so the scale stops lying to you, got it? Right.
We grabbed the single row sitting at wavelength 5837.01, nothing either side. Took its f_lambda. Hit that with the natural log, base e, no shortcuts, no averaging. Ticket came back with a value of 0.45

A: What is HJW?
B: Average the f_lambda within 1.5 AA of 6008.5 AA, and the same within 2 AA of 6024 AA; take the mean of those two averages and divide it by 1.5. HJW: 1.07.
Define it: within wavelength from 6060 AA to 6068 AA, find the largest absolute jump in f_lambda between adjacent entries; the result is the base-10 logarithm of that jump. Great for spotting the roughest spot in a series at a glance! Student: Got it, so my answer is -1.40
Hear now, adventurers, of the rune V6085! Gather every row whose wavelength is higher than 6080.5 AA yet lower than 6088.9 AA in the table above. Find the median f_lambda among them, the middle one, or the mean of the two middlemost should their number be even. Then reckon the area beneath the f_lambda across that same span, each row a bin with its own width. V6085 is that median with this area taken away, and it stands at -11.4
